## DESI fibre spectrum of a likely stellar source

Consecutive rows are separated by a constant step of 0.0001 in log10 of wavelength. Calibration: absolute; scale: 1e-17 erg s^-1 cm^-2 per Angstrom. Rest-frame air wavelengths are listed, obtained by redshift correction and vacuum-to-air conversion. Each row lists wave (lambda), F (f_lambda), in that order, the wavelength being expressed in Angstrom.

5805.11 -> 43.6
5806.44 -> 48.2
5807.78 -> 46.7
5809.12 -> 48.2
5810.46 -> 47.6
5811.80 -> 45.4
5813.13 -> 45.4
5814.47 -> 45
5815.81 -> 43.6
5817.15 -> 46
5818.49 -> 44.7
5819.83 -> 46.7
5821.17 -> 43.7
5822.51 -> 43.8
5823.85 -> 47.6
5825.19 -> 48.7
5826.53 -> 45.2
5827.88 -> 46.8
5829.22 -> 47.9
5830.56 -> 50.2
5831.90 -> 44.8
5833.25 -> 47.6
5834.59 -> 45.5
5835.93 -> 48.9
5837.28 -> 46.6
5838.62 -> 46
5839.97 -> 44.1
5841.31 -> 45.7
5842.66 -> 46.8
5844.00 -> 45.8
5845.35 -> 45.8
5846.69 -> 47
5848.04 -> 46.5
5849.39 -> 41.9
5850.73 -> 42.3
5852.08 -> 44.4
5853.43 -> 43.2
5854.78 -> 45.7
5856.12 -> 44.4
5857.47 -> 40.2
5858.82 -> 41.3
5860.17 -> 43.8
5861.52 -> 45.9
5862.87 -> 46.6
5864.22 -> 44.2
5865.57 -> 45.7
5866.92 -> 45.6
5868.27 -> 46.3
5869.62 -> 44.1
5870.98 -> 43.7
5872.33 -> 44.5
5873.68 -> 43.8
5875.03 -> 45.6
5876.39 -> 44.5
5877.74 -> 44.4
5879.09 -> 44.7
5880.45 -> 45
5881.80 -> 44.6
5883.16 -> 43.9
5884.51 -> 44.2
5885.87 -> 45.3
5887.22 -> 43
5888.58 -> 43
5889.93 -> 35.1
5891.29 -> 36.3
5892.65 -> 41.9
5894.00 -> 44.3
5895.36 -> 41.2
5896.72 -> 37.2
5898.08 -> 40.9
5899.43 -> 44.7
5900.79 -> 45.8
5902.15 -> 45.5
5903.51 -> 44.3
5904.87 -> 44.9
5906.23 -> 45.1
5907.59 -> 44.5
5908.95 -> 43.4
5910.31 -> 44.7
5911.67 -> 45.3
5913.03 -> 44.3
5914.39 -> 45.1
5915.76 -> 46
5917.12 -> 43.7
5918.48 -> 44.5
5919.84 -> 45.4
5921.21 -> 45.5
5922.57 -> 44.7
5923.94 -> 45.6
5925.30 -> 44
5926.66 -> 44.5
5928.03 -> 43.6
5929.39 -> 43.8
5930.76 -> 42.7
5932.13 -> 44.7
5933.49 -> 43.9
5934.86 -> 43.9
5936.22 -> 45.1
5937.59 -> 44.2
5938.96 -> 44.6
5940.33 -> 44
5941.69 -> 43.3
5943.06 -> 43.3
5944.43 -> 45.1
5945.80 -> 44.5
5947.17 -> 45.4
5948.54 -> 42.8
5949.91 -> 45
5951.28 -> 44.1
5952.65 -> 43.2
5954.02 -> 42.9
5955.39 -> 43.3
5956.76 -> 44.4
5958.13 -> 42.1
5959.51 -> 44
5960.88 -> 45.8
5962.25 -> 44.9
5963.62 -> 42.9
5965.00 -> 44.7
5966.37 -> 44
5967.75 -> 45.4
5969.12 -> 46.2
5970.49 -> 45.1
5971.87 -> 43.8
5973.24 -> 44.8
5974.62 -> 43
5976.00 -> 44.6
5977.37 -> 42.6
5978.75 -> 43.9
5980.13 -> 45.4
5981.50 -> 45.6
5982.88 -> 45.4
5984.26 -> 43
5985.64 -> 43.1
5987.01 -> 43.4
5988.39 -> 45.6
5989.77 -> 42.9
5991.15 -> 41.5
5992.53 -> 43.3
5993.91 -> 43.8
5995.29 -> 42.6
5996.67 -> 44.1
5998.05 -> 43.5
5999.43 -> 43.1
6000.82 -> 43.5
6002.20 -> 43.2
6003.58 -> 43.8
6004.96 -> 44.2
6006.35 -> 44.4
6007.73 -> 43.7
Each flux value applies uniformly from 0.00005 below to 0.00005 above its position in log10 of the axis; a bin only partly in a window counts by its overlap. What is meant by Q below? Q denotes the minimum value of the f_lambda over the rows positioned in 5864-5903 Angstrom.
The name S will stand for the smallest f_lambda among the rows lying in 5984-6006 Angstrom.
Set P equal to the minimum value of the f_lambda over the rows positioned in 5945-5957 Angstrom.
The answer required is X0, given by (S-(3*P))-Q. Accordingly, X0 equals -122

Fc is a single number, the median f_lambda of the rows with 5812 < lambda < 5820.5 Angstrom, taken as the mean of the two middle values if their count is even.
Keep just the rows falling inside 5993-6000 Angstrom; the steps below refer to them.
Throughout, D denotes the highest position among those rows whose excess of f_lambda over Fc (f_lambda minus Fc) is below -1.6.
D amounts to 5999.43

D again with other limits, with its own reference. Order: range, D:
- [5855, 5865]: 5858.82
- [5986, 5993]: 5992.53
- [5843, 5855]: 5853.43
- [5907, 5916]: 5908.95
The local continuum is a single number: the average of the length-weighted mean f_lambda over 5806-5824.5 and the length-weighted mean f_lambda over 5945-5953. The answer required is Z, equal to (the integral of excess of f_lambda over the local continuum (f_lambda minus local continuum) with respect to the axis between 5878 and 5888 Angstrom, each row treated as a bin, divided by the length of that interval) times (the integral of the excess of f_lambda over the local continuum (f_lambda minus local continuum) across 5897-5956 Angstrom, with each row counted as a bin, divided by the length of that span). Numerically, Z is 0.5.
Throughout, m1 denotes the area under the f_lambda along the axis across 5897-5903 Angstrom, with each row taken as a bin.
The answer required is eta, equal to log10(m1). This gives 2.42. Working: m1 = 262.7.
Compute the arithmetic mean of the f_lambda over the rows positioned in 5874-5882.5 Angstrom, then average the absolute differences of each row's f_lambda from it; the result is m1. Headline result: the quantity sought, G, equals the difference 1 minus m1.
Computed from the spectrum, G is 0.7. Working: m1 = 0.3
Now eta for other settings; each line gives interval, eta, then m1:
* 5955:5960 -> 2.34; 217.0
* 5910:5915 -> 2.35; 224.5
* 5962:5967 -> 2.34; 220.3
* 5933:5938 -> 2.35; 221.5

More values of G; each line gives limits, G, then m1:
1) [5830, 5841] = -0.6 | 1.6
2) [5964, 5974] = 0.4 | 0.6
